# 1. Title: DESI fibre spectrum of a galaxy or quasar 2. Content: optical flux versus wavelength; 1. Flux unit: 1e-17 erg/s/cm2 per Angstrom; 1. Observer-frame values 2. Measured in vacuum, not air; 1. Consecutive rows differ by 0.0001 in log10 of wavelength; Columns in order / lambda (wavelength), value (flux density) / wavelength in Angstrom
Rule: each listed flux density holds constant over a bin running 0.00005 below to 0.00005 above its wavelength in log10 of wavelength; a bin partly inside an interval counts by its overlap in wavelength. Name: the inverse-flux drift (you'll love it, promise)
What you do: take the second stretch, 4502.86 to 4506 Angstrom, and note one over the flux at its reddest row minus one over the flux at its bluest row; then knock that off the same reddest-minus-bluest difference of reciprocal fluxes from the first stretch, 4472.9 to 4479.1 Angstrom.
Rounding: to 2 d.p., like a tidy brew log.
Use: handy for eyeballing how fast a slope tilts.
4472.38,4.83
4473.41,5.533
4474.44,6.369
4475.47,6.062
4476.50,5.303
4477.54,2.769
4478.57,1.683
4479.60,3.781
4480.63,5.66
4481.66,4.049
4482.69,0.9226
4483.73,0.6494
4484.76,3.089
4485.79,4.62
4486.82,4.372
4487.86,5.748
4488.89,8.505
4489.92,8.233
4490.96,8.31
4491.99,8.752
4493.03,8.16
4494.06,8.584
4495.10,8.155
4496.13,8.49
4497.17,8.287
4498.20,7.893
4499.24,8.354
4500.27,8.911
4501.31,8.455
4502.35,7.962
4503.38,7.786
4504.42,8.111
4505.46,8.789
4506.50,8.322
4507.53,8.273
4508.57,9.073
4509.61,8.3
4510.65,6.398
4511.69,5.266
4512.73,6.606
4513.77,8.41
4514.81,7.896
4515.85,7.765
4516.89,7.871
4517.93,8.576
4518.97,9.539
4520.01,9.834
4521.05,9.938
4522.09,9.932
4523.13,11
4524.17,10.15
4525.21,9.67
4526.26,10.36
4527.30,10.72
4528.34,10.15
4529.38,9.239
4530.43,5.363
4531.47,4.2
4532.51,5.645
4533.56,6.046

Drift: 0.43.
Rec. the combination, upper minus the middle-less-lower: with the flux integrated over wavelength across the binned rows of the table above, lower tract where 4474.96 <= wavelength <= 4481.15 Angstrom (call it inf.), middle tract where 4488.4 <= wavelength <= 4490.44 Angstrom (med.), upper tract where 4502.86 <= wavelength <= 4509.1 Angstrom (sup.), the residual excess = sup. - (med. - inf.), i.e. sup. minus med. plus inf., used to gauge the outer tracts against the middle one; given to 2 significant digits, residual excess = 61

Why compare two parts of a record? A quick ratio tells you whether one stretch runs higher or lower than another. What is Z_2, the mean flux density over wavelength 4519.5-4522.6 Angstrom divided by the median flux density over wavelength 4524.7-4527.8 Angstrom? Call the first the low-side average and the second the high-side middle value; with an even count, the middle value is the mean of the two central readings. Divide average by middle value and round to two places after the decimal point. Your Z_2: 0.96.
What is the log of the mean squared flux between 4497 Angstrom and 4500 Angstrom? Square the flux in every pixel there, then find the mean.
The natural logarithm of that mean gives 4.2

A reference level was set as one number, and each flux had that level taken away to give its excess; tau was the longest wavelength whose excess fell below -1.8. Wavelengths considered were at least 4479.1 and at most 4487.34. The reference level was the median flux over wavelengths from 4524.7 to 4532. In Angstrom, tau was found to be 4486.82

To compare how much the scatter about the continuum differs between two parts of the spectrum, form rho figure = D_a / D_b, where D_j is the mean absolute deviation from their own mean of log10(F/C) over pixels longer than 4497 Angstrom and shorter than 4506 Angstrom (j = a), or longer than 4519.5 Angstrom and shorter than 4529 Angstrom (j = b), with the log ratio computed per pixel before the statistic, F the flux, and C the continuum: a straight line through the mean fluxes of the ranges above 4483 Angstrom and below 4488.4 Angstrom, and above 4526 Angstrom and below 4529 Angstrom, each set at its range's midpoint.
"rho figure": 2.0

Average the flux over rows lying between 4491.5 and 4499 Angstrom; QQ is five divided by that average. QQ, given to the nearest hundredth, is 0.60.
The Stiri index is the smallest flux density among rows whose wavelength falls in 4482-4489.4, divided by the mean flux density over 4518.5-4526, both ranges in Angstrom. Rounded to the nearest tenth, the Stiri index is 0.1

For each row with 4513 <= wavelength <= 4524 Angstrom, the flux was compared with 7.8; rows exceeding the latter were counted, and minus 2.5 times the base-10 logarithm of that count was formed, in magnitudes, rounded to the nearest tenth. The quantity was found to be -2.4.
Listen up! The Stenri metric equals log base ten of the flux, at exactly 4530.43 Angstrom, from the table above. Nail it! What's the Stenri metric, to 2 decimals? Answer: 0.73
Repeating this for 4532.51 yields 0.75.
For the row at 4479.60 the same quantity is 0.58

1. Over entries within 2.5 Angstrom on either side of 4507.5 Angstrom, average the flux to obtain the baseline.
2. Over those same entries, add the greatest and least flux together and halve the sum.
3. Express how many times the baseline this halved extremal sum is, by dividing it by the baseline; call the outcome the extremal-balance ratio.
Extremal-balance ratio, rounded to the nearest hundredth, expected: 1.01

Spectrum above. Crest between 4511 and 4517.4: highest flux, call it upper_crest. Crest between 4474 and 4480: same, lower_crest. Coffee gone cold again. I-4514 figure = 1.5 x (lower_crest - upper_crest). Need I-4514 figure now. -3.1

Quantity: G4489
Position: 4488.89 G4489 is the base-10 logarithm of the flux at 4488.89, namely 0.93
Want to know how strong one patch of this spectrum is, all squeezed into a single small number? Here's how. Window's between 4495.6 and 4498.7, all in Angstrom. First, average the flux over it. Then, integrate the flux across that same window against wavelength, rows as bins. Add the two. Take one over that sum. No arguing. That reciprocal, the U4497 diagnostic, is 0.0296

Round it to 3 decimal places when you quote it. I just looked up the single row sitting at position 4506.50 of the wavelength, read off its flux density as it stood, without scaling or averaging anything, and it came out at 8.322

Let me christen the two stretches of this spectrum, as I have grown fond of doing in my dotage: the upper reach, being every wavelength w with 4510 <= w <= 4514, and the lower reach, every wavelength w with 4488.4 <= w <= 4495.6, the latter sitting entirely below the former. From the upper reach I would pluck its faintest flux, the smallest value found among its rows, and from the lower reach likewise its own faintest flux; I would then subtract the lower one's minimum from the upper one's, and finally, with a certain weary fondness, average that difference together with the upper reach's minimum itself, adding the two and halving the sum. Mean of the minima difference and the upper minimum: 1.2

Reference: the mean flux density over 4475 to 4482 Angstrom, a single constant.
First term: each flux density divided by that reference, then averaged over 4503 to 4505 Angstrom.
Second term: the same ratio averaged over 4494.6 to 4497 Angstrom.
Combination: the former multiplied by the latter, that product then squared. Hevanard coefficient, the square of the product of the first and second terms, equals 14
